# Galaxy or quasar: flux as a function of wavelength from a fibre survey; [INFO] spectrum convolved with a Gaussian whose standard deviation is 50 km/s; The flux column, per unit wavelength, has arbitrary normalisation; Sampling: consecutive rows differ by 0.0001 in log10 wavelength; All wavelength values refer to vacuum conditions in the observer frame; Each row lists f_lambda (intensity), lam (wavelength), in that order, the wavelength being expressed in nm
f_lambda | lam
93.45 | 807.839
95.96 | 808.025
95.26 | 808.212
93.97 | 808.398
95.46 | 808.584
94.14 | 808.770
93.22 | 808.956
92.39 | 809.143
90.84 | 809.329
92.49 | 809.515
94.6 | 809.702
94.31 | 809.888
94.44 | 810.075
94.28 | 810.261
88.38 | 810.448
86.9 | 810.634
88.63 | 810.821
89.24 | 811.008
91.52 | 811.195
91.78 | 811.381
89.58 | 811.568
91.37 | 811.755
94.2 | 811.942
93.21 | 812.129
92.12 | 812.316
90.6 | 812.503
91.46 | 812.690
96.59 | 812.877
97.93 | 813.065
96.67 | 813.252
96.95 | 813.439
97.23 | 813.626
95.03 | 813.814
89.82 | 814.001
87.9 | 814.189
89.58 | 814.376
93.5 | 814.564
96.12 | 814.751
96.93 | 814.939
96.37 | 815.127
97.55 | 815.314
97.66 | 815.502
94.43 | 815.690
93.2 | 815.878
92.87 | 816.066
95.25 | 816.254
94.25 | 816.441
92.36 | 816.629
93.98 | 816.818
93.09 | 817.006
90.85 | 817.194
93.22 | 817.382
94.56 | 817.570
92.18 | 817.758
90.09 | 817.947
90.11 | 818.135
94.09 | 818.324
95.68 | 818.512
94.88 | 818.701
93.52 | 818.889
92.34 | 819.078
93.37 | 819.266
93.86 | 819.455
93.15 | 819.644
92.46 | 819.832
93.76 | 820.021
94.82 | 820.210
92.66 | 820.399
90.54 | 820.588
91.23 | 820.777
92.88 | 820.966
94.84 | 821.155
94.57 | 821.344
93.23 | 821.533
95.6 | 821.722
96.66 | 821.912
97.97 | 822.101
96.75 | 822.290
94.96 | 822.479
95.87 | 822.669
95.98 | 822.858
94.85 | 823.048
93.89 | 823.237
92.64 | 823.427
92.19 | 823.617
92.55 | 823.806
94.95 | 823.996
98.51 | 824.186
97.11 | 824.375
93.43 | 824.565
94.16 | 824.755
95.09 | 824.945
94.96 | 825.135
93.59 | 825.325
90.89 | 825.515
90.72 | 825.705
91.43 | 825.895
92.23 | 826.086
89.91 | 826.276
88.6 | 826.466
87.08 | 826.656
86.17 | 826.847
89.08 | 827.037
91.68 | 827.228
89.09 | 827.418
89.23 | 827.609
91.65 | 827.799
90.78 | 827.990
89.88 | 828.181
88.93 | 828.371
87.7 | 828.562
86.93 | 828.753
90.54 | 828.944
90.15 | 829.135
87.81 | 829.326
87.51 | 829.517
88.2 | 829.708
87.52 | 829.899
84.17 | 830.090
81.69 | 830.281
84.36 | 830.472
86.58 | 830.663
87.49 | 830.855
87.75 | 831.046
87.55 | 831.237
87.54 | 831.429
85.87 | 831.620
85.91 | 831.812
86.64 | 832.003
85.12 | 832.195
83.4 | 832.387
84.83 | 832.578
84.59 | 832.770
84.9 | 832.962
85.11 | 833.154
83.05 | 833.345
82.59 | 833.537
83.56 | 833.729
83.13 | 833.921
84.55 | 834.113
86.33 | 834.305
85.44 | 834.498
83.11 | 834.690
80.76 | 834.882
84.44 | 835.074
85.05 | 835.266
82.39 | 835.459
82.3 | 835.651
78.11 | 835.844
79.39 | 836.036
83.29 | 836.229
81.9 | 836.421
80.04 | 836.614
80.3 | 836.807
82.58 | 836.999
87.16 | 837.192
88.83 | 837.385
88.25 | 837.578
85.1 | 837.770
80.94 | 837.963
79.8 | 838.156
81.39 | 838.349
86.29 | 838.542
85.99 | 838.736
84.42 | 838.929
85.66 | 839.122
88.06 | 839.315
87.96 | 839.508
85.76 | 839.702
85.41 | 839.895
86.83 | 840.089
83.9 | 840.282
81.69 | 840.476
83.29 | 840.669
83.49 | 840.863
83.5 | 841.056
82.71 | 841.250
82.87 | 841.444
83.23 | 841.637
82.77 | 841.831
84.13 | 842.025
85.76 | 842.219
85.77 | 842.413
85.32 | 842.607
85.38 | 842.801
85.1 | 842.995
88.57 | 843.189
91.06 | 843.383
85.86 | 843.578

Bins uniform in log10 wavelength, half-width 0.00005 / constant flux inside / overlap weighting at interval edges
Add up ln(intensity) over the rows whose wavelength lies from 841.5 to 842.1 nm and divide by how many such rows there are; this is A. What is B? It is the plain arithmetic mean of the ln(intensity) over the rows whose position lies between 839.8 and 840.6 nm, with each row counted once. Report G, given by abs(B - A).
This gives 0.01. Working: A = 4.42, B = 4.436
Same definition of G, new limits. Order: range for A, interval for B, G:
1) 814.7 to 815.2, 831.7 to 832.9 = 0.13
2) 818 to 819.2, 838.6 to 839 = 0.09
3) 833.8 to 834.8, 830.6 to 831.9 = 0.03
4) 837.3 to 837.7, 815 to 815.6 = 0.09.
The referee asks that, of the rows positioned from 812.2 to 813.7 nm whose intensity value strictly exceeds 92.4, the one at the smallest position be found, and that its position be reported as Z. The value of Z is 812.877 nm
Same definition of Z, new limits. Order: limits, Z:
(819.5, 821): 819.644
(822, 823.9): 822.101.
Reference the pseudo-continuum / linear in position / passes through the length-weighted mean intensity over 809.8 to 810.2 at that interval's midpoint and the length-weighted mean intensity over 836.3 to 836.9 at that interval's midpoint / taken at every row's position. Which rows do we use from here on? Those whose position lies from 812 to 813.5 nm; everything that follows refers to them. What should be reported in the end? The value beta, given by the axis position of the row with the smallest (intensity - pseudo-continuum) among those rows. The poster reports 812.503 nm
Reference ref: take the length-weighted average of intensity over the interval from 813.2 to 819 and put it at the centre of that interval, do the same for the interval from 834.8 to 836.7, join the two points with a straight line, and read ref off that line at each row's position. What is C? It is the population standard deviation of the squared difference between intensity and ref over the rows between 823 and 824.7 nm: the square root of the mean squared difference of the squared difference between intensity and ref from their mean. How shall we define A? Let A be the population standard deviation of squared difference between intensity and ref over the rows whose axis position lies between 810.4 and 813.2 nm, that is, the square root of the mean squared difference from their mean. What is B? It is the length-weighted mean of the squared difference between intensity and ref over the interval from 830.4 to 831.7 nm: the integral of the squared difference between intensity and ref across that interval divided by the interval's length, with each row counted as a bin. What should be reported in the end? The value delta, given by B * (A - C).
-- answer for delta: 17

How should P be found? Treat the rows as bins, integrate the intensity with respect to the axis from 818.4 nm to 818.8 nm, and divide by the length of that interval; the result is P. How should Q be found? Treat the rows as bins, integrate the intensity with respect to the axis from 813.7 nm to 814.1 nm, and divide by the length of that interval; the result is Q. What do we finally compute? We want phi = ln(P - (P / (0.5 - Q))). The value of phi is 4.57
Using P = 95.3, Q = 92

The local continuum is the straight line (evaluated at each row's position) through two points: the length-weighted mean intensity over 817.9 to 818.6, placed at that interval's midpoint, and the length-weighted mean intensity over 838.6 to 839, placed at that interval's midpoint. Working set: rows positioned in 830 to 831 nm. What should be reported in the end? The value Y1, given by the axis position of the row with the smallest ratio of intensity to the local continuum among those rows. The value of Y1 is 830.281 nm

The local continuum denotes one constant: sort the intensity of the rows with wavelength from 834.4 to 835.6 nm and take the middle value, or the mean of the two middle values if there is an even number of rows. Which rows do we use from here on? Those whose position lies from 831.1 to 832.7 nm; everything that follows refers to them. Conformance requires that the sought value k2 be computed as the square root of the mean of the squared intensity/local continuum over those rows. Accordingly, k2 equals 1.02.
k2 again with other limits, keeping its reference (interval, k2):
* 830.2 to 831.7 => 1.03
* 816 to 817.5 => 1.11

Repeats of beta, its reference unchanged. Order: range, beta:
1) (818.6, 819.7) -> 819.078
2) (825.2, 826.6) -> 826.466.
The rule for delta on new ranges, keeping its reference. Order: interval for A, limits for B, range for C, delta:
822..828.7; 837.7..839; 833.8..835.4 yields 279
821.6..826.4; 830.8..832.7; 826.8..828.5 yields 62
